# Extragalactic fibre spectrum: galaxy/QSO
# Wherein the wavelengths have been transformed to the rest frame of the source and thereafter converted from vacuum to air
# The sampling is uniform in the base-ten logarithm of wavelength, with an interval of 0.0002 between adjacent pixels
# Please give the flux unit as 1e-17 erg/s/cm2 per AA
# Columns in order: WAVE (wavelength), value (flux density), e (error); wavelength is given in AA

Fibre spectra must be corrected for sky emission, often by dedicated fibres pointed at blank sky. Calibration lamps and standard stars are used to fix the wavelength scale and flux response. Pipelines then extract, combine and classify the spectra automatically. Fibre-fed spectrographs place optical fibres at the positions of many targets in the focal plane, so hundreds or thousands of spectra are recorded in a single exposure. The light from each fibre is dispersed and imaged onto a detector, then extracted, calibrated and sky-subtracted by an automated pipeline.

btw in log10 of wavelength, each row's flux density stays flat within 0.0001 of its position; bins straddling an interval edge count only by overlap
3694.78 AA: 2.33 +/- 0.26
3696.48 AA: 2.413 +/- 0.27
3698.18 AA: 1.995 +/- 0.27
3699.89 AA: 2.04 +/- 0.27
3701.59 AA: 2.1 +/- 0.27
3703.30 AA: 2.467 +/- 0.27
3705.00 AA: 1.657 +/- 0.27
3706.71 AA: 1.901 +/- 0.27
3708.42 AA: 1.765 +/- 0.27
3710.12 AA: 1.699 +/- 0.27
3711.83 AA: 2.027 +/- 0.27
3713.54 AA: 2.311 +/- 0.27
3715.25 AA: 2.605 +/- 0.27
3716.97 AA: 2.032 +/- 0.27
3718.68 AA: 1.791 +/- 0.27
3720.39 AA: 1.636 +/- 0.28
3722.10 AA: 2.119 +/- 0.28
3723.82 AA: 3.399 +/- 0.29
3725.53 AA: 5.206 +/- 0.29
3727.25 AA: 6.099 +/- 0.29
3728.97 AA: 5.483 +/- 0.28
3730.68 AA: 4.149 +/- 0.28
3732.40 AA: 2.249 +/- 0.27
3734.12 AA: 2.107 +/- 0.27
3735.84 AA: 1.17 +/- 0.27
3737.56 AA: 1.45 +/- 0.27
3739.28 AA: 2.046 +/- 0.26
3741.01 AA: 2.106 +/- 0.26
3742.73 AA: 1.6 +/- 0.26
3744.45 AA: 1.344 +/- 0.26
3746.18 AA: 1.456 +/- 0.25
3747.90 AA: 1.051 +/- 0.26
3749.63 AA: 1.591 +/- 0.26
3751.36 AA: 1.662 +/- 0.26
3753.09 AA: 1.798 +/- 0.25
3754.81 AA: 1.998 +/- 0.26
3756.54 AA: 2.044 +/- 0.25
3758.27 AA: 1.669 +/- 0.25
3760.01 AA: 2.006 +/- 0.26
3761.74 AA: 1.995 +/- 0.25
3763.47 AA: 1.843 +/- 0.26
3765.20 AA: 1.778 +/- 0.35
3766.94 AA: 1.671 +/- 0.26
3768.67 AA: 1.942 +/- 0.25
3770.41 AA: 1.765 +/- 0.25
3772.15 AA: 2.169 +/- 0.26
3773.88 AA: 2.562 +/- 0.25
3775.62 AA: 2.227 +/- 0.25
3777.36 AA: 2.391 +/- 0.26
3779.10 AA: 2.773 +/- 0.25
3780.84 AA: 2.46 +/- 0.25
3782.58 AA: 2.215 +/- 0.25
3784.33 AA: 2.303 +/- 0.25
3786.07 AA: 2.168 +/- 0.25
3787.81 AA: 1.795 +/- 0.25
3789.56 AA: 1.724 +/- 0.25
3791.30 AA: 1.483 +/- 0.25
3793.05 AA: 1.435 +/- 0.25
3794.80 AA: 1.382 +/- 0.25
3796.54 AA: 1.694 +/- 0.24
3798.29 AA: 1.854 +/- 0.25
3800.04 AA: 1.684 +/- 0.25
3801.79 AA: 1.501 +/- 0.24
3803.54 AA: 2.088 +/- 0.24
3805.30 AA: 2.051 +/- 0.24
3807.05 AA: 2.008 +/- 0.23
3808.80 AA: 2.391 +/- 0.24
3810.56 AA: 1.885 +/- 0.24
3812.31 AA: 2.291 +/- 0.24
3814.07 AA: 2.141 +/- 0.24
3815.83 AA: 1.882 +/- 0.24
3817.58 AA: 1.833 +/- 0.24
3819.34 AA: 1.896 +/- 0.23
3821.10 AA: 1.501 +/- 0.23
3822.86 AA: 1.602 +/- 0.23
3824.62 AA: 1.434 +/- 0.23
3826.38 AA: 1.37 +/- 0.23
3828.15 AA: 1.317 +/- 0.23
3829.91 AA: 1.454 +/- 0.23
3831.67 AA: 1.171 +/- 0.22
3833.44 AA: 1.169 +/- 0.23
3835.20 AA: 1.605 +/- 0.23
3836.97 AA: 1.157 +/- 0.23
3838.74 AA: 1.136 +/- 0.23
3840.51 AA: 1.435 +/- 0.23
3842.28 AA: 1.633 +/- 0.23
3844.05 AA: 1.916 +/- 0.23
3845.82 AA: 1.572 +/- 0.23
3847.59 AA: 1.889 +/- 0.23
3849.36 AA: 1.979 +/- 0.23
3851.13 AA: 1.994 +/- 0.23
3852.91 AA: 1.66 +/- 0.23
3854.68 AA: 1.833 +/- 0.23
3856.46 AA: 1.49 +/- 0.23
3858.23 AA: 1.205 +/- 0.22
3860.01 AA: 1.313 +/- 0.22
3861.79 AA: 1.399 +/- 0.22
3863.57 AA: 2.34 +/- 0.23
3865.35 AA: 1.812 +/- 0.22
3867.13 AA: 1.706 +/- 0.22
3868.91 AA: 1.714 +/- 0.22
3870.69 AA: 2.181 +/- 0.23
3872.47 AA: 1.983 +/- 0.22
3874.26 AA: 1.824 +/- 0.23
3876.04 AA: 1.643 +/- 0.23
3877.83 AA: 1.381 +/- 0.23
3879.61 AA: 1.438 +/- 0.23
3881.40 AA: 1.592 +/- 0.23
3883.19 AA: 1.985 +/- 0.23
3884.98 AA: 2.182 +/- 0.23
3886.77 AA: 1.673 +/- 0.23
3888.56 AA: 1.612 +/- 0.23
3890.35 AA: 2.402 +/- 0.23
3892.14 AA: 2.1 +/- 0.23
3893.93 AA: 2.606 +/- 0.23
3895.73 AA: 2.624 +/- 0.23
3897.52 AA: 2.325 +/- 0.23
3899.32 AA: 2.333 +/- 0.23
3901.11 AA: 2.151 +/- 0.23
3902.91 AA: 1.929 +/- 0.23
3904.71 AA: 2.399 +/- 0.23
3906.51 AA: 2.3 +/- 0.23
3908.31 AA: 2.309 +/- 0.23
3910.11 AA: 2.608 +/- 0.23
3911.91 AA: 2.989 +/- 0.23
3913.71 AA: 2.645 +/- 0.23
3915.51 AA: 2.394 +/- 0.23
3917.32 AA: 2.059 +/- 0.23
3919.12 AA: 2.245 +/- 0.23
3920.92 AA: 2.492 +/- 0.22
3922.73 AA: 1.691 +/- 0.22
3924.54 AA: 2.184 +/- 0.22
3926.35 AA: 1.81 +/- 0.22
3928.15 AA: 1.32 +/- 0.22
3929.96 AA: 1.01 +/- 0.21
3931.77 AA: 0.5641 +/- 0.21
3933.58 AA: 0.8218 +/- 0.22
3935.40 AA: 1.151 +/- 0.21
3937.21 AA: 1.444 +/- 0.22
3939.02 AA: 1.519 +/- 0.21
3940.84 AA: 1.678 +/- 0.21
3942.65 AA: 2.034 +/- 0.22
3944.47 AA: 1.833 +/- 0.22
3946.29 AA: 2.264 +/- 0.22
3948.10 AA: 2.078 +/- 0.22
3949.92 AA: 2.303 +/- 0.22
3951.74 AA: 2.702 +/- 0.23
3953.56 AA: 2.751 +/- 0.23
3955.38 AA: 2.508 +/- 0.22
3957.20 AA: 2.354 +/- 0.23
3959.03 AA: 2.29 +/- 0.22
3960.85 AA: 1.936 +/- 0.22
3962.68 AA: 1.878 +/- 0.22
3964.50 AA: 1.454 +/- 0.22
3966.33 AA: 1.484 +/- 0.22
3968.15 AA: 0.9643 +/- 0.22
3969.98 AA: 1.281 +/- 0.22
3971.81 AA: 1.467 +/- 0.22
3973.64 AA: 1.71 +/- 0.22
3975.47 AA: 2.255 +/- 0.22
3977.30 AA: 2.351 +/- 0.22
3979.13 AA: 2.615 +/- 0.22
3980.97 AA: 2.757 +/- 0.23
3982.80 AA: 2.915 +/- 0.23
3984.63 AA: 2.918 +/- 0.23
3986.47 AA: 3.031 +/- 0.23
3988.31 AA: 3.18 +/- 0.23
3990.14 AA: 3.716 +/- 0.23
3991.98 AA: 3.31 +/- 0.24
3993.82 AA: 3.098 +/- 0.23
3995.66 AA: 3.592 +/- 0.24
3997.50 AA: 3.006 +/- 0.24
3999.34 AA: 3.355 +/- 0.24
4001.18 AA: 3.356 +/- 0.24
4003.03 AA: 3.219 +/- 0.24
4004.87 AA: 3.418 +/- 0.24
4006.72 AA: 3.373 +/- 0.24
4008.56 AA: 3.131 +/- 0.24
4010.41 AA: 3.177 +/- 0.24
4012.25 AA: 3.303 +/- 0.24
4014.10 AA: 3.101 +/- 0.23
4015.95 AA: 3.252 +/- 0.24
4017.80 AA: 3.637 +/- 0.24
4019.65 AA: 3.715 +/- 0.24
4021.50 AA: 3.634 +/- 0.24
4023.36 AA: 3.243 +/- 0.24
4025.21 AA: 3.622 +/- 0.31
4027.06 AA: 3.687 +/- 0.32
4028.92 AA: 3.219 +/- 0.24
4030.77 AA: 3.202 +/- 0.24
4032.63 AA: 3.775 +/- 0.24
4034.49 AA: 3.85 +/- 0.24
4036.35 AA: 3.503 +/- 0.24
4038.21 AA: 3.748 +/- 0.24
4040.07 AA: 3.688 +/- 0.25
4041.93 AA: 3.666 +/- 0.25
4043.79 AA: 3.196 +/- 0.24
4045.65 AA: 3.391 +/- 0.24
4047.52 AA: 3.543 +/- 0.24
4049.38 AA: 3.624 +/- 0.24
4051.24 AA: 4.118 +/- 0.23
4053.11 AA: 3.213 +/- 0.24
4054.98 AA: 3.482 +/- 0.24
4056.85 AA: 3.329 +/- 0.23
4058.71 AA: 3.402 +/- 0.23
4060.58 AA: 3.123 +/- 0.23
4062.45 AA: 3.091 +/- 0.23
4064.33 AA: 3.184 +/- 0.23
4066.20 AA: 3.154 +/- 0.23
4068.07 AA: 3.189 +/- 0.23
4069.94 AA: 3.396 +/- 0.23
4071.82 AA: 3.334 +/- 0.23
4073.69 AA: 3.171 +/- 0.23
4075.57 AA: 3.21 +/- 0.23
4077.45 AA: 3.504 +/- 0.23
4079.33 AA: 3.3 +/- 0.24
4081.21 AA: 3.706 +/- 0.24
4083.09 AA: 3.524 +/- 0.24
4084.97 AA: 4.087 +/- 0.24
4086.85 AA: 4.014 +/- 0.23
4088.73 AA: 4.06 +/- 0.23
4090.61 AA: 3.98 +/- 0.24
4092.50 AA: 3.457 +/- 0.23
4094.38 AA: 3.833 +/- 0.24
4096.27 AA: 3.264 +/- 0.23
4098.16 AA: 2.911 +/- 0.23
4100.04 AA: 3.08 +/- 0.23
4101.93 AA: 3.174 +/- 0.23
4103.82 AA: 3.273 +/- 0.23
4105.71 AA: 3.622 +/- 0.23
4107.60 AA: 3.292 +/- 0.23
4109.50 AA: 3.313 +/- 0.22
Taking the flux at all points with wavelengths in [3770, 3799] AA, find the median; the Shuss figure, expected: 2.2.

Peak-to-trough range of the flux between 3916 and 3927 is 0.80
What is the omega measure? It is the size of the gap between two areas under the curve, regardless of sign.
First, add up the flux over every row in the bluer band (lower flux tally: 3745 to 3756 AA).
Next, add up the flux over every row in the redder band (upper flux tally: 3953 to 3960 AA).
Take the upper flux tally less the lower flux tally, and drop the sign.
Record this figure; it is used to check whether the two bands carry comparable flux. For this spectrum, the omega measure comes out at 0.3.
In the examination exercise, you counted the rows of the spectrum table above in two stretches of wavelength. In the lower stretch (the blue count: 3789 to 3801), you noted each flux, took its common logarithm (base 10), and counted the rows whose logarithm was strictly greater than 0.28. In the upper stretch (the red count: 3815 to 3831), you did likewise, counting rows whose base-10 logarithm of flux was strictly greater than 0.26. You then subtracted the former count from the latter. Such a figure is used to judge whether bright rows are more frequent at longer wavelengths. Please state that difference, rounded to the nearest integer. 3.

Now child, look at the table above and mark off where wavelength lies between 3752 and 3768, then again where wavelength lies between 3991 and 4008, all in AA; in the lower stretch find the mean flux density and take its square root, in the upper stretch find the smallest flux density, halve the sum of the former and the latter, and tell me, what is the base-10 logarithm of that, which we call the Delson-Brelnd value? 0.34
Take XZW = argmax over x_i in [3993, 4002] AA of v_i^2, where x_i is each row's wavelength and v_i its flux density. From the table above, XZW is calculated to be 3995.66 AA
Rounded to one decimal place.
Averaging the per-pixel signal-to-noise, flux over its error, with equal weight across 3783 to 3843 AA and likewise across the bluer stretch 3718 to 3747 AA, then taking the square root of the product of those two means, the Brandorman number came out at 8.3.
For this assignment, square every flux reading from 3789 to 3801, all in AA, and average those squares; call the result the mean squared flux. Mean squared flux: 2.6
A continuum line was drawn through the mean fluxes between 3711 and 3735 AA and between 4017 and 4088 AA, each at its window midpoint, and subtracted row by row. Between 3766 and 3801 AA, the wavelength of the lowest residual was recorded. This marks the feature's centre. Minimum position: 3794.80 AA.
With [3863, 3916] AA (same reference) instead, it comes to 3877.83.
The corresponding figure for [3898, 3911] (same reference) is 3902.91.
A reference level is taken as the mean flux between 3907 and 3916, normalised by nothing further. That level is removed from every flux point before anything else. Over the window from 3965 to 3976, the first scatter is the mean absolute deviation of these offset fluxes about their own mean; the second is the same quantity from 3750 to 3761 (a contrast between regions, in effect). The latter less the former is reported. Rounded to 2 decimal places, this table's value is -0.15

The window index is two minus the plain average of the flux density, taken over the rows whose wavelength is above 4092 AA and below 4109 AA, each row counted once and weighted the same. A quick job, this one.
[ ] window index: -1.3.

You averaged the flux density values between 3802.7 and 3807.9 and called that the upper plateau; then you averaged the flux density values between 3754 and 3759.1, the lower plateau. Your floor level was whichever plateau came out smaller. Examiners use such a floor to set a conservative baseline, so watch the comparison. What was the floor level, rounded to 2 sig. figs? 1.9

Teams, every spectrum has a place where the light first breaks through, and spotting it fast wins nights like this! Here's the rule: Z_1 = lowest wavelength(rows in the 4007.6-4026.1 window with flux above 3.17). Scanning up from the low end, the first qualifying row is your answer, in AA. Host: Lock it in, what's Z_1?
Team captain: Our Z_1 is 4010.41 AA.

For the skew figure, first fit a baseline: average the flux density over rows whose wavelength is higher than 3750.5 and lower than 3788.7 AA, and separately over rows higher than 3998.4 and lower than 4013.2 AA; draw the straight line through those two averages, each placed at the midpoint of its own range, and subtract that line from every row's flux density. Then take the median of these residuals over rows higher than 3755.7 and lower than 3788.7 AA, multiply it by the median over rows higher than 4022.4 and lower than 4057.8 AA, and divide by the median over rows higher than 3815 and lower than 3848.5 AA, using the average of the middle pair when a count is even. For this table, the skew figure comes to 0.0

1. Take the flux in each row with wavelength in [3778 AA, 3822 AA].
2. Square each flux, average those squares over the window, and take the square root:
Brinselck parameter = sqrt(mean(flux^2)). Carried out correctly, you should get 2.0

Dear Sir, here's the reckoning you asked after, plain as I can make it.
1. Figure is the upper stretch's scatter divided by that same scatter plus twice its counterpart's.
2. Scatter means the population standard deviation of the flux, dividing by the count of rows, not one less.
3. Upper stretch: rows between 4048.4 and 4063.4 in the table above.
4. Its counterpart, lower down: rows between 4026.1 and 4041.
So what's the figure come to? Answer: 0.40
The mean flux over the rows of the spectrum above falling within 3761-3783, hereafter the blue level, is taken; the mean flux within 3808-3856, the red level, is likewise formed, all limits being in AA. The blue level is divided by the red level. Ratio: 1.28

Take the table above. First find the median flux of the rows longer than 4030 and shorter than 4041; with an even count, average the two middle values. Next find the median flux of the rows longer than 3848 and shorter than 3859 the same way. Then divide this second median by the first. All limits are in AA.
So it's 0.5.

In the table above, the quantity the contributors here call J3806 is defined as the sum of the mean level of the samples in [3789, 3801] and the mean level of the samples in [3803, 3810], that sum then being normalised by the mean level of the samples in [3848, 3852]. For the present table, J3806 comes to 1.9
